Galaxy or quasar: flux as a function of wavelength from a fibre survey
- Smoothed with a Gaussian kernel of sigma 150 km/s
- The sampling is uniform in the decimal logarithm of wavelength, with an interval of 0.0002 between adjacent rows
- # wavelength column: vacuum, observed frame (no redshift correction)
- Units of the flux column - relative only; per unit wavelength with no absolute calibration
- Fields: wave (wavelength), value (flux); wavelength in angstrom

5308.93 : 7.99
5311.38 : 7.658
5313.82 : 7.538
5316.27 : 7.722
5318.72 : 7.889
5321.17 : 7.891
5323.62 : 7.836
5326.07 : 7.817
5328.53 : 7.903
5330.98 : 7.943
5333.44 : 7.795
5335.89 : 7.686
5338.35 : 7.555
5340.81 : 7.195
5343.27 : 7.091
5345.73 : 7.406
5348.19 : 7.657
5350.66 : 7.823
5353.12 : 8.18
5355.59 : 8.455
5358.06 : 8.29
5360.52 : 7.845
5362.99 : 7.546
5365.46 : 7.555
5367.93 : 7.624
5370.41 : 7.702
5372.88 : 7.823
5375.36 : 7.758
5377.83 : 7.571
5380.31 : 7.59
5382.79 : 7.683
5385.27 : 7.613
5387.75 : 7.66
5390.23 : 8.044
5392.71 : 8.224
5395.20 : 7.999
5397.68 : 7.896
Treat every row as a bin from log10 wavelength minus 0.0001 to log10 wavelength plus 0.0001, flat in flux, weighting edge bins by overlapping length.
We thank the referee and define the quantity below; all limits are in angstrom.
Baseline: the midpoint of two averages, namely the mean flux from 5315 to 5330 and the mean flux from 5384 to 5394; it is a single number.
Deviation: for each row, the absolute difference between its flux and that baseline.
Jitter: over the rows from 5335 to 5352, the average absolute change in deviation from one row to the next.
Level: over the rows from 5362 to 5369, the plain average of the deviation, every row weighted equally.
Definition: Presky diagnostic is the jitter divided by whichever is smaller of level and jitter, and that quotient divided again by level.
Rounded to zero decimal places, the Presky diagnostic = 3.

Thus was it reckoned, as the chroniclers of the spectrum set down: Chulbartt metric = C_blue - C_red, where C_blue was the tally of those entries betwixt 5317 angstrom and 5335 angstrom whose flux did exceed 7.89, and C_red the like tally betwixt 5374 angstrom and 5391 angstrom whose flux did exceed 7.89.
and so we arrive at 2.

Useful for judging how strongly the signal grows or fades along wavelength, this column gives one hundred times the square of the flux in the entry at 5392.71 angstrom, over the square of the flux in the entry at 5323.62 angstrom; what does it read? 110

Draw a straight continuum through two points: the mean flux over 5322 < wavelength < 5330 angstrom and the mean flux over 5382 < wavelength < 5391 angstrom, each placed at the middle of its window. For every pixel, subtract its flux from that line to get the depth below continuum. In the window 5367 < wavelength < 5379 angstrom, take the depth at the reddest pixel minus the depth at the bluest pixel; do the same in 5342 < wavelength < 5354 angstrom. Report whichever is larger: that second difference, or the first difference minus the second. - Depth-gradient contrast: 1.1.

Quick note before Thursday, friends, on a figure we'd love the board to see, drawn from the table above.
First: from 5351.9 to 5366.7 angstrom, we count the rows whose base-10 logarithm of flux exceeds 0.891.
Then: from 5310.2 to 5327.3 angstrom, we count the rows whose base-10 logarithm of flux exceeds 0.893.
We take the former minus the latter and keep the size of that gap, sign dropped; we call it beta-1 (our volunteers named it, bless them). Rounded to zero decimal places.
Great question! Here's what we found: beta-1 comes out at 0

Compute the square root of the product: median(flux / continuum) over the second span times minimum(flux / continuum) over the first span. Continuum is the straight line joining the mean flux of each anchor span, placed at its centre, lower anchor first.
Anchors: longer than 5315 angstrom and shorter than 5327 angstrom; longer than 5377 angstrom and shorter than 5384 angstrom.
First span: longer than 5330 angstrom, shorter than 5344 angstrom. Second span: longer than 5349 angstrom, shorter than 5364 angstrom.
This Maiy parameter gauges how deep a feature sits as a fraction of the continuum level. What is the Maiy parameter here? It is 0.976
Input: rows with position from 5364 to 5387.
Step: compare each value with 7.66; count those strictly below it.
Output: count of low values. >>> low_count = 5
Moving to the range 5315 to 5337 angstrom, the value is 0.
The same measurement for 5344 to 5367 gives 4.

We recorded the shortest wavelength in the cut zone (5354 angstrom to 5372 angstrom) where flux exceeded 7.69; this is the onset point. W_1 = 5355.59 angstrom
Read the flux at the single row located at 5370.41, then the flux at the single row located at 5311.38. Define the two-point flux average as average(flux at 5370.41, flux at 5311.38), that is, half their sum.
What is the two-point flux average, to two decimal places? 7.68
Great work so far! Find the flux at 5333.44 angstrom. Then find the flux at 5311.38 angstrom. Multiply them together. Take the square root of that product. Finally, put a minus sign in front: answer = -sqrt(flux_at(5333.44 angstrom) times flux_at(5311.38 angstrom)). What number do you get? -7.73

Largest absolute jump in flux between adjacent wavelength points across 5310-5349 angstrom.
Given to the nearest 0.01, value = 0.36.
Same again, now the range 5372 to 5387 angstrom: 0.19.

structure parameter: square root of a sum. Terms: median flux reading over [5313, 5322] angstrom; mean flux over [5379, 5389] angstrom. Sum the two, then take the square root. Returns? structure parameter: 3.93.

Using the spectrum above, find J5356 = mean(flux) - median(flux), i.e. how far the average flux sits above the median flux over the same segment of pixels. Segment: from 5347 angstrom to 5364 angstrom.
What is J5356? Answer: 0.13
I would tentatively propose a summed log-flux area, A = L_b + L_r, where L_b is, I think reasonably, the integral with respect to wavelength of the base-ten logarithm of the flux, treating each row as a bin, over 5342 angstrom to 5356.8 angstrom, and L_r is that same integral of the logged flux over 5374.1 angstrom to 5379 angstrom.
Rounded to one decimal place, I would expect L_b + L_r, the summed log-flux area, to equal 17.5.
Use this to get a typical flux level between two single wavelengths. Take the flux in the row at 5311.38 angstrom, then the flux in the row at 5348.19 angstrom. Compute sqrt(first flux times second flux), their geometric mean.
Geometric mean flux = 7.66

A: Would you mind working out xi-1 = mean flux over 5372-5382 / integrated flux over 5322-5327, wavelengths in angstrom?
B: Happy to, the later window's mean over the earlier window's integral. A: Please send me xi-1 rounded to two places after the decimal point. 0.20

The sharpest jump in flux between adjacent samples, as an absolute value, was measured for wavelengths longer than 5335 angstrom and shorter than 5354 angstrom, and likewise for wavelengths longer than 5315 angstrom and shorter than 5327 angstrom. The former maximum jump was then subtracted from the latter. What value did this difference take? -0.19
